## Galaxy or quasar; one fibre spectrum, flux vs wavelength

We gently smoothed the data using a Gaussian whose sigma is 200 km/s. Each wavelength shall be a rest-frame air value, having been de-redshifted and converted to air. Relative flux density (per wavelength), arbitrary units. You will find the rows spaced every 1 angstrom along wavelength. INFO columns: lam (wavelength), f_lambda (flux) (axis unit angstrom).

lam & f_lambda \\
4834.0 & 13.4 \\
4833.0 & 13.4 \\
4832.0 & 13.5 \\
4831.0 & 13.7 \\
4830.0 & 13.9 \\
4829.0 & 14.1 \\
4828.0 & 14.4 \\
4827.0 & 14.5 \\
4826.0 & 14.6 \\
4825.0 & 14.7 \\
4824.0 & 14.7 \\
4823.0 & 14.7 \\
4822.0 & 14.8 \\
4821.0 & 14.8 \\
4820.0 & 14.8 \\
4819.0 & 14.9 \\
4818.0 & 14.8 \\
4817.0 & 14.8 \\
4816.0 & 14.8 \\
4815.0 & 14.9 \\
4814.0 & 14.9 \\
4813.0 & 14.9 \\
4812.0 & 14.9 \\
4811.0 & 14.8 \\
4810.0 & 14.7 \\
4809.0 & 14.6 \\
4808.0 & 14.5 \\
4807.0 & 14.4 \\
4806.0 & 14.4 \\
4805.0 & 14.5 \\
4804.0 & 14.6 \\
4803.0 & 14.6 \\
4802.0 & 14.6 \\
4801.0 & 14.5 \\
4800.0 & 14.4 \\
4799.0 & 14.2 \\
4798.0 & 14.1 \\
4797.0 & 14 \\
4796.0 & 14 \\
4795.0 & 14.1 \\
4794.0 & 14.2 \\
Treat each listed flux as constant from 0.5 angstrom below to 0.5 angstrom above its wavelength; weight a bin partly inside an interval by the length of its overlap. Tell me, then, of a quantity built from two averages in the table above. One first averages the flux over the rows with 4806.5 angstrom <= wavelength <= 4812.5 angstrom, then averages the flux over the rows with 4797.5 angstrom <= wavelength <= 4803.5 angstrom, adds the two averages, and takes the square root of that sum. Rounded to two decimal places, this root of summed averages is 5.39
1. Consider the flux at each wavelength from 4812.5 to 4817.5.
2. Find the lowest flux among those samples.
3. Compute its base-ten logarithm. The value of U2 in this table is 1.17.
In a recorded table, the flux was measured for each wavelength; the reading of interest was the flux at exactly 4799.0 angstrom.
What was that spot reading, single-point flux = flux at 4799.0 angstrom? 14.2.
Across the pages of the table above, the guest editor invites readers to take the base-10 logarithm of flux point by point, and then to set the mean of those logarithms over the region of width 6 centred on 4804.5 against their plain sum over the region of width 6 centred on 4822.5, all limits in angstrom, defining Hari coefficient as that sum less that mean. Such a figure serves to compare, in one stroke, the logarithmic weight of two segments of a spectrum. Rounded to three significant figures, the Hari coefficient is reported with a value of 5.85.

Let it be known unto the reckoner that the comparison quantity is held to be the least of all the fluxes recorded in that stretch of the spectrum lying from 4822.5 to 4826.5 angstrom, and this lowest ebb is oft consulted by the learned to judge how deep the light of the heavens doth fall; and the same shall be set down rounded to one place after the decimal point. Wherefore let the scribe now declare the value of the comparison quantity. 14.6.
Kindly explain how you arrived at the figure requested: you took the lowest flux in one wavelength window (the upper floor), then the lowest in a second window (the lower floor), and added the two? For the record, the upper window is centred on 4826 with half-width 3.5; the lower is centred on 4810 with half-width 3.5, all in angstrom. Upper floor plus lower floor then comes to 28.5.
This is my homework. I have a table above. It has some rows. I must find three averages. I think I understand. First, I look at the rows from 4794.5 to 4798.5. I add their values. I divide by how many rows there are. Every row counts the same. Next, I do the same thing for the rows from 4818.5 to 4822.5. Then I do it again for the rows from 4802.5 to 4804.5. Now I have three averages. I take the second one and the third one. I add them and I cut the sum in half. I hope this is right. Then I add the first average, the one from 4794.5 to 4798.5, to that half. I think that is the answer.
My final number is 28.8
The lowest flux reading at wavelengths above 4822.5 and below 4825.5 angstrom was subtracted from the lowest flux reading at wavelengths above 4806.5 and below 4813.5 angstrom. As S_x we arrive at -0.3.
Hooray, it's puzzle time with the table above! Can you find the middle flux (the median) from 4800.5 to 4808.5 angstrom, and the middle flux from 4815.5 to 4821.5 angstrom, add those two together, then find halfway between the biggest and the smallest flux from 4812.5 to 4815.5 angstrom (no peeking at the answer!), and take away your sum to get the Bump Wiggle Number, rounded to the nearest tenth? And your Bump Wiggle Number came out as -14.4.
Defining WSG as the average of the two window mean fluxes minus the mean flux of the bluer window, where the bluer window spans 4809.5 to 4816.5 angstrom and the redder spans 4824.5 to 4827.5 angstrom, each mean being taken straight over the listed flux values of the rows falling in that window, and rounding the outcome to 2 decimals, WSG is -0.12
